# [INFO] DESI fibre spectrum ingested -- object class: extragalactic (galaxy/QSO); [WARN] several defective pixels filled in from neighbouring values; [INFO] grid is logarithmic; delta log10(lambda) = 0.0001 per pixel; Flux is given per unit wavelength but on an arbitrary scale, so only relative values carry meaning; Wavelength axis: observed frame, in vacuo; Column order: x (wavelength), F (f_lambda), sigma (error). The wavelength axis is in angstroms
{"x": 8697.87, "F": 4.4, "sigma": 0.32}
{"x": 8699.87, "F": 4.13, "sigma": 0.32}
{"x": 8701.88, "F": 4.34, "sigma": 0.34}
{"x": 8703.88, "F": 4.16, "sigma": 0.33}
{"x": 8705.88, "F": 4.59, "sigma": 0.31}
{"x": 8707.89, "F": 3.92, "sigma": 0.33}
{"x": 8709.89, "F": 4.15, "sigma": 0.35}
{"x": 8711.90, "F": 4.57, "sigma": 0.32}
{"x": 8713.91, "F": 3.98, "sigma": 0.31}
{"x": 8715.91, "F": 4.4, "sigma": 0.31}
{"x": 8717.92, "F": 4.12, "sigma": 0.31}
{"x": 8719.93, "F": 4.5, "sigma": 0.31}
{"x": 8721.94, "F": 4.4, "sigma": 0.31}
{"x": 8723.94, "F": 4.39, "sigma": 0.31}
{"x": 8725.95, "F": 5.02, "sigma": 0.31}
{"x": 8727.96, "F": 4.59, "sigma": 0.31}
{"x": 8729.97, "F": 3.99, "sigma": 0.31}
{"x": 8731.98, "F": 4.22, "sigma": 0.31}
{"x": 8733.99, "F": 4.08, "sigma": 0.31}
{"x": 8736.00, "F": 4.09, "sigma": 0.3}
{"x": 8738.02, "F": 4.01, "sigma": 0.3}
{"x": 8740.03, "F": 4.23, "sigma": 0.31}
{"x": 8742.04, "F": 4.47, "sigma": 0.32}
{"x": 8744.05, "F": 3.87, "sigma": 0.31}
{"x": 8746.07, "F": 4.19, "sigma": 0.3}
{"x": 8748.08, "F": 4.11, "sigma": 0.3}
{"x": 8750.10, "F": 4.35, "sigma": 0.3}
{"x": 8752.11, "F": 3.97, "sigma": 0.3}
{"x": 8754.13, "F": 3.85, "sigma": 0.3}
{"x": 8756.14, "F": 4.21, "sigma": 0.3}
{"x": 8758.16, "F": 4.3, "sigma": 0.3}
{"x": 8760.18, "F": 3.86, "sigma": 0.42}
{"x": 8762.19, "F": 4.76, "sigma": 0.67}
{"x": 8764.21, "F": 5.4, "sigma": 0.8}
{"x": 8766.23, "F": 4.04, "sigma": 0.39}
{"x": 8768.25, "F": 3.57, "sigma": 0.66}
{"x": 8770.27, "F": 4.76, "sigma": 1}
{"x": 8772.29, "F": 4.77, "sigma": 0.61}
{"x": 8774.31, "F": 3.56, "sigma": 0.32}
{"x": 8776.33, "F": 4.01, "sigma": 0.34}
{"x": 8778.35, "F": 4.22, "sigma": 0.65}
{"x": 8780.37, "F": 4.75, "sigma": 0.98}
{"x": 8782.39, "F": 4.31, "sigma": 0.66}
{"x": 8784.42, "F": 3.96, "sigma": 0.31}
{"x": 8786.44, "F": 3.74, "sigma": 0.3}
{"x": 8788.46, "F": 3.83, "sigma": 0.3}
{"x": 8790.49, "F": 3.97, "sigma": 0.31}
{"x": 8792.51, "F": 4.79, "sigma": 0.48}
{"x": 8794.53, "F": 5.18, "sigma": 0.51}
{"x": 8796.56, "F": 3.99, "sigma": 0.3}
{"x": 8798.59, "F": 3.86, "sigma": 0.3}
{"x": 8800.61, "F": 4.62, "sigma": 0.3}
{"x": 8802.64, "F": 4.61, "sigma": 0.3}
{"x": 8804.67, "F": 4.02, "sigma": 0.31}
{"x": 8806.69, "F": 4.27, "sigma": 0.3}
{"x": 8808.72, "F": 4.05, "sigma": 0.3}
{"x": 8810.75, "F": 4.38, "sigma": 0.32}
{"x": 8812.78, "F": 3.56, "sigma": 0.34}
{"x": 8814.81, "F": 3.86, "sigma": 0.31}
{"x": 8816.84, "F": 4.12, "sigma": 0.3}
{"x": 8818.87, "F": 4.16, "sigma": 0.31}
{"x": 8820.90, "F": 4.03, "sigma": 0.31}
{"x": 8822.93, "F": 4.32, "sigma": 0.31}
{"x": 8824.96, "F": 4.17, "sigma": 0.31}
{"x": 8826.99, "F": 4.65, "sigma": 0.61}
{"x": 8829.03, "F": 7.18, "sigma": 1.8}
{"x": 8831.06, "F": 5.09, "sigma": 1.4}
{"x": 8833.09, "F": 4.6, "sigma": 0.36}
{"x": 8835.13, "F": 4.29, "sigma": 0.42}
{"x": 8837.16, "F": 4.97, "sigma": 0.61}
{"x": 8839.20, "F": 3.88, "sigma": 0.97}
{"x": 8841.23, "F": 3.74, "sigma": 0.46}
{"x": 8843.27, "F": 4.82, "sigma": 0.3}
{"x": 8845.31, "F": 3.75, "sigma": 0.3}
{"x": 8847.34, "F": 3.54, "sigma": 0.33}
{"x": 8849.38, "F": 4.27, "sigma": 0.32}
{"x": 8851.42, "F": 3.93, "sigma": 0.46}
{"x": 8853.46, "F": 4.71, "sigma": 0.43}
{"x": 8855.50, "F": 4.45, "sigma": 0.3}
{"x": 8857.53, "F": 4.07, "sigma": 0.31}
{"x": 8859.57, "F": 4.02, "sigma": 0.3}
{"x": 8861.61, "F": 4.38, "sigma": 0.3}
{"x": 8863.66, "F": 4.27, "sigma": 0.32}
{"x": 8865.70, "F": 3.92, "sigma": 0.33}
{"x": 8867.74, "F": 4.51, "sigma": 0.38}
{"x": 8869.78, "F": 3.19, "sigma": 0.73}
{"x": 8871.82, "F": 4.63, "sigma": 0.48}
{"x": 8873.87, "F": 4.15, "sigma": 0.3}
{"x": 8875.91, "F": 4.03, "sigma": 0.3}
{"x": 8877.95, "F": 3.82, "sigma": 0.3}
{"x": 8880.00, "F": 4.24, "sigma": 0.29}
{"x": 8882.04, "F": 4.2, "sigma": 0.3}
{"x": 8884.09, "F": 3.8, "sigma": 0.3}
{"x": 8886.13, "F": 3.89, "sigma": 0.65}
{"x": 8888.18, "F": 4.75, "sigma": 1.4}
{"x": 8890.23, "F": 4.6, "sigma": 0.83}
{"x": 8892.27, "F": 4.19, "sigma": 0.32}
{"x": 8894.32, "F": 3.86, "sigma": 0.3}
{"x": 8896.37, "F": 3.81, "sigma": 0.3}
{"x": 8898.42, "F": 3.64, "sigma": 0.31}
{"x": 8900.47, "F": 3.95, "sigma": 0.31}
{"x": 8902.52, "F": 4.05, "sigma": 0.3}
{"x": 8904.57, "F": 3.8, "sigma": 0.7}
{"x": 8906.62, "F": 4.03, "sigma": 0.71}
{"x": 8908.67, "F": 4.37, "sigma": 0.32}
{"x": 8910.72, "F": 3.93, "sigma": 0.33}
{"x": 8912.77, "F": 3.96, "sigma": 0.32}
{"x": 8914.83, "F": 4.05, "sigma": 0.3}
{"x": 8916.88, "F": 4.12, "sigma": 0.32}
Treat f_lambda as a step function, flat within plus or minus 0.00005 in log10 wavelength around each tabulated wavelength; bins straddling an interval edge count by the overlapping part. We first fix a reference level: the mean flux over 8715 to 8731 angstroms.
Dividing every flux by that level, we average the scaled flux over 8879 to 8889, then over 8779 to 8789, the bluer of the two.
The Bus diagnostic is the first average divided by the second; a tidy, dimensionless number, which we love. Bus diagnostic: 1.01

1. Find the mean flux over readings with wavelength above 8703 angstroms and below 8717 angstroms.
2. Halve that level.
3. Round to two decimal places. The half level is 2.13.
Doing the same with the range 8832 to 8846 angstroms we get 2.15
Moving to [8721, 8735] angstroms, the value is 2.19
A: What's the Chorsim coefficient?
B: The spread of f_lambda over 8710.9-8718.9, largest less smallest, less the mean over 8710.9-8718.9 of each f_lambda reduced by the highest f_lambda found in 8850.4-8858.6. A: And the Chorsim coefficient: 1.03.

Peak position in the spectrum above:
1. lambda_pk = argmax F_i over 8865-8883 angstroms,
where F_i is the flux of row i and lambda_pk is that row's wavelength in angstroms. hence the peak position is 8871.82 angstroms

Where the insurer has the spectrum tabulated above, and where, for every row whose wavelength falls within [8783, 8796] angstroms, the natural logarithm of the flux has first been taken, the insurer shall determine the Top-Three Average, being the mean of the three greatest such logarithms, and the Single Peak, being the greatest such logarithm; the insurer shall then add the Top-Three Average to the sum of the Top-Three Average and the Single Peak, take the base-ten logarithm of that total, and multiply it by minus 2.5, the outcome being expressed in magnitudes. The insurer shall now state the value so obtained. -1.68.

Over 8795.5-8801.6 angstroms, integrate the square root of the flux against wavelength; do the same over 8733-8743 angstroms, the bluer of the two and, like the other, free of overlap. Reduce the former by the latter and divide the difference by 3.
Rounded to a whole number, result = -3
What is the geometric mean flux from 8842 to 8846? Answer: 4.25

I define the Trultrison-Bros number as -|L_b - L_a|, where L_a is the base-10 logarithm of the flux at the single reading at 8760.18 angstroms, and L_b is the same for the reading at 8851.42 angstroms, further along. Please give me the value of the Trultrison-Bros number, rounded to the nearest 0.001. -0.008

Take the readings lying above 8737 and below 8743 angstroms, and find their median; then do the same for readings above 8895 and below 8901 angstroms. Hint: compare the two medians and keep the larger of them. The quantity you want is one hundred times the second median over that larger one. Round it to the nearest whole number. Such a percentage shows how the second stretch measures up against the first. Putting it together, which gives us 90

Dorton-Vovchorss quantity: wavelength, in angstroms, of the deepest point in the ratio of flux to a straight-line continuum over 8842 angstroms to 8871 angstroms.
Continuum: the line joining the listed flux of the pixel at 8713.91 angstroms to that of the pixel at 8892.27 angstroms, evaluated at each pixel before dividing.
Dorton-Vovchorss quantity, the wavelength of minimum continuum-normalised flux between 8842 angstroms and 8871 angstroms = 8869.78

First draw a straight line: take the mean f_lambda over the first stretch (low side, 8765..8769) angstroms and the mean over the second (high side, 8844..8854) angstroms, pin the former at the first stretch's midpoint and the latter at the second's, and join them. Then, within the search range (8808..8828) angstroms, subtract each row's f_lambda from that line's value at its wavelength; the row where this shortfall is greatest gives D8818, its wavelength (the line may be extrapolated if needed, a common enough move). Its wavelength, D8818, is 8812.78 angstroms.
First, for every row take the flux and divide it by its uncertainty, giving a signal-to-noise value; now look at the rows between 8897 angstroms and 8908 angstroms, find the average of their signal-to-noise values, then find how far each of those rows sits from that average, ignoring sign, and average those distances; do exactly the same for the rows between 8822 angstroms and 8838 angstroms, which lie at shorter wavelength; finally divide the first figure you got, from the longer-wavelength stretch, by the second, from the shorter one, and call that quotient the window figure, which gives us 1.0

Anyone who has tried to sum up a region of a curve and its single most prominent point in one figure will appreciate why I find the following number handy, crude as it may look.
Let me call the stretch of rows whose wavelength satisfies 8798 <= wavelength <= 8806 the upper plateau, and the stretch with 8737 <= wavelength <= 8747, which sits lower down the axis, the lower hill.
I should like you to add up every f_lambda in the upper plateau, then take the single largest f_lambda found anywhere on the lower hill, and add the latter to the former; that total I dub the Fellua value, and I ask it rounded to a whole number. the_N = 22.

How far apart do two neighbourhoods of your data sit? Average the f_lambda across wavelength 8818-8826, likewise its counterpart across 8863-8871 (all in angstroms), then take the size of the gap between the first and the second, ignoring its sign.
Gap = 0.20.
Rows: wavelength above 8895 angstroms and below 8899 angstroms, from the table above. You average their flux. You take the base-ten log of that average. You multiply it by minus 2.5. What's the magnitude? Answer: -1.43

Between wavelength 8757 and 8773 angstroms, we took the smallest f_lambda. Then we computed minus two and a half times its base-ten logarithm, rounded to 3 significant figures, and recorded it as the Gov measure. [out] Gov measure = -1.38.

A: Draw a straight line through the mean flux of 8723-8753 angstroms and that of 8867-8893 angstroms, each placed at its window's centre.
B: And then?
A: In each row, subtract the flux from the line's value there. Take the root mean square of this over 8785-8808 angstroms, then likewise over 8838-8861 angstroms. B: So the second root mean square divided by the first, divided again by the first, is 1.9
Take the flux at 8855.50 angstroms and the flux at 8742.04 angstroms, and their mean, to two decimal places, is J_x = 4.46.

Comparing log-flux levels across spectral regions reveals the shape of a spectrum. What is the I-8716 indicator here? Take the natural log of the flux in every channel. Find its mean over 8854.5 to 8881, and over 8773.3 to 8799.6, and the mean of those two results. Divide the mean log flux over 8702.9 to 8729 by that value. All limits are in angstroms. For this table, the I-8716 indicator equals 1.04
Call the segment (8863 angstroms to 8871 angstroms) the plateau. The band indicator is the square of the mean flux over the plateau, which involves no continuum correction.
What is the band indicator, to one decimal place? 15.8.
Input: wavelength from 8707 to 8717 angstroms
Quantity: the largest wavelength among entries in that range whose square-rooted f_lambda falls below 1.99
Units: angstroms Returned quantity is 8707.89 angstroms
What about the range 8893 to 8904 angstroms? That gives 8900.47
